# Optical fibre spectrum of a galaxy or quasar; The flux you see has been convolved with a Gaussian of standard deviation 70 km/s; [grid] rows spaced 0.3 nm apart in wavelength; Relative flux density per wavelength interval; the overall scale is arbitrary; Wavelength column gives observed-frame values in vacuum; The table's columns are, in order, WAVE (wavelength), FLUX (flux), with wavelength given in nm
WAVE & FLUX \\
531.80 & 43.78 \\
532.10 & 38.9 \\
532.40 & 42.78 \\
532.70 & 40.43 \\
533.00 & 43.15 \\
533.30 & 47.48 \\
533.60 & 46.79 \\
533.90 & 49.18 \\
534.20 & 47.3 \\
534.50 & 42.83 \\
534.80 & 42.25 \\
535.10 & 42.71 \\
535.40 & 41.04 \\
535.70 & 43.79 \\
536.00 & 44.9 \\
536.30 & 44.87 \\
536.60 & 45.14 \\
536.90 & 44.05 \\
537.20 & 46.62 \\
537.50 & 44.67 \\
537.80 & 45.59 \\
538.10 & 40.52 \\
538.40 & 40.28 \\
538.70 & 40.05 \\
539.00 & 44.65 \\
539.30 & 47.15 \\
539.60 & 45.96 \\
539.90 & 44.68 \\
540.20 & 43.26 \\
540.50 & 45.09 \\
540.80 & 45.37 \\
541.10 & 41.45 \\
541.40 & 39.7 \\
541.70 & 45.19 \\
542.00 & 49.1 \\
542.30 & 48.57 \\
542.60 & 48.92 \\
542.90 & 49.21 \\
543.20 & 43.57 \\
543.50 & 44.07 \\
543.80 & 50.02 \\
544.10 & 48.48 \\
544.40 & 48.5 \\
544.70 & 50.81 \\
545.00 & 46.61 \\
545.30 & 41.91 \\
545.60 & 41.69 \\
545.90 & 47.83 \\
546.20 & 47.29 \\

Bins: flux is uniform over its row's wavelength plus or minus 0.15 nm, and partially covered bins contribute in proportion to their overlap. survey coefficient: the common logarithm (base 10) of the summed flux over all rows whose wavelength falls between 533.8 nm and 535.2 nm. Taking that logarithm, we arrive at 2.35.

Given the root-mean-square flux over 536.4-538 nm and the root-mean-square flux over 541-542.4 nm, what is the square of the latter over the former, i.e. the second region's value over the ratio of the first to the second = 44.7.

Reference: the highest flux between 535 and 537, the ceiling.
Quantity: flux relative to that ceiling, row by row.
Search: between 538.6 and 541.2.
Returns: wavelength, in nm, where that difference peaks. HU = 539.30 nm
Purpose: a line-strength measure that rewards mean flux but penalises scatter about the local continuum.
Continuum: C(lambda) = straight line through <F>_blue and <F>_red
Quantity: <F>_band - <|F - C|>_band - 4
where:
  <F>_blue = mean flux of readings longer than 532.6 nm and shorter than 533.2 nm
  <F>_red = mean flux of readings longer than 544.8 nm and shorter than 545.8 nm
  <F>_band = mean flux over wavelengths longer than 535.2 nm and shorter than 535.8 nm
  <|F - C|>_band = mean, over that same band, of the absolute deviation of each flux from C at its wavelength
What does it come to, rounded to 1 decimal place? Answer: 37.1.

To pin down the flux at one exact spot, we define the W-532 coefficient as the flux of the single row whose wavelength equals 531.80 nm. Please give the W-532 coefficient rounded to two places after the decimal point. 43.78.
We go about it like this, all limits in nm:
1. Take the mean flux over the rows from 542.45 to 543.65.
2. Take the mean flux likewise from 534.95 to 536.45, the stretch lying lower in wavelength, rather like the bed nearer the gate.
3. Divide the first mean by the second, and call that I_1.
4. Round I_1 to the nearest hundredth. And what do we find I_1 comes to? 1.07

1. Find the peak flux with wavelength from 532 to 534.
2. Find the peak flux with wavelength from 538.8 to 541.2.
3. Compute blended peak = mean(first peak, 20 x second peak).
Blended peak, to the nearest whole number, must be 496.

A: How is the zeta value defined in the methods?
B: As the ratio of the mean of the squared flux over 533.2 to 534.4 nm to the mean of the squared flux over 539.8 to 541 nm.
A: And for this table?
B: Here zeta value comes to 1.14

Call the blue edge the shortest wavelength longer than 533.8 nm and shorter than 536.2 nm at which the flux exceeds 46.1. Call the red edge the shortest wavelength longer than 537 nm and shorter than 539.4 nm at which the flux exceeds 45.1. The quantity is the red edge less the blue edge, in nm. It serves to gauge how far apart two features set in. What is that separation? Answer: 3.30 nm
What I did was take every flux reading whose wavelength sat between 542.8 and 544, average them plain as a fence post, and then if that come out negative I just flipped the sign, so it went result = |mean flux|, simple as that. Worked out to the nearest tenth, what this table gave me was 46.7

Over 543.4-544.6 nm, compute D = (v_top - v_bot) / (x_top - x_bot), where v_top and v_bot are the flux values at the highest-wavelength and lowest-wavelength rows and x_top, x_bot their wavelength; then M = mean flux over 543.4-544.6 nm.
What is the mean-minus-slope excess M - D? 43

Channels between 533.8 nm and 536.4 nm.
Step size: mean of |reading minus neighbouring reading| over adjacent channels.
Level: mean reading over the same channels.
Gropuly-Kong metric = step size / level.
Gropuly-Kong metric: 0.037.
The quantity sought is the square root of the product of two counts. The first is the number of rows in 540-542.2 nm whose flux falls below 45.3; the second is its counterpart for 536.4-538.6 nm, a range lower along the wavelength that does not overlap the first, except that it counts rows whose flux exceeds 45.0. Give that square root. 3.9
